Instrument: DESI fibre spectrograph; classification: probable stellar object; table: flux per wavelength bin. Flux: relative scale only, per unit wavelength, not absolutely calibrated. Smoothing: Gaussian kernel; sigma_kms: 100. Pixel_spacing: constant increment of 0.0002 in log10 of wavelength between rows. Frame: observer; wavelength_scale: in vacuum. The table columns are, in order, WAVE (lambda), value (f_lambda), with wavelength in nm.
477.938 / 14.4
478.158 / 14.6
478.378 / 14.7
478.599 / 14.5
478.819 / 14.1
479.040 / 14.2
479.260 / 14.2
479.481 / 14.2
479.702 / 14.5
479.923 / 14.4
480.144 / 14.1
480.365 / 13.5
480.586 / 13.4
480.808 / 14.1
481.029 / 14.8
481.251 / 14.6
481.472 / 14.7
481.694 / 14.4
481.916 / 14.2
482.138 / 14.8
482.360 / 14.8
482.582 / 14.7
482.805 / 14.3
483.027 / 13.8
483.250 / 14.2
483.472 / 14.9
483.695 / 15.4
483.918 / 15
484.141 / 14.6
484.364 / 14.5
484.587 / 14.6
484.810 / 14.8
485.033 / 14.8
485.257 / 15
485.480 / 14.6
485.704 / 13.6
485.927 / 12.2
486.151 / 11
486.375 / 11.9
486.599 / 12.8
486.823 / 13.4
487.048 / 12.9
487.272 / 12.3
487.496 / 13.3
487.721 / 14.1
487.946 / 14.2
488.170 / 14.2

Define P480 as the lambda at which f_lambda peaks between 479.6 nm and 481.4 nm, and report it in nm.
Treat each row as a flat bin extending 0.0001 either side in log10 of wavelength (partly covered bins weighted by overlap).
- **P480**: 481.029 nm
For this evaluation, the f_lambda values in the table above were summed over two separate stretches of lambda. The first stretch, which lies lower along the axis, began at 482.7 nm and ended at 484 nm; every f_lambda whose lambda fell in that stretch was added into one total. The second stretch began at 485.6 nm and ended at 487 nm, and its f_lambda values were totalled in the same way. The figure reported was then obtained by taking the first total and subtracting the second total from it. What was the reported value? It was 13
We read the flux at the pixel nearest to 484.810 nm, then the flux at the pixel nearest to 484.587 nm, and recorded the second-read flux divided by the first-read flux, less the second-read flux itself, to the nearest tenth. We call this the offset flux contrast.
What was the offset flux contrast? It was -13.6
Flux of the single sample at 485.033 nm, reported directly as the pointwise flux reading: 14.8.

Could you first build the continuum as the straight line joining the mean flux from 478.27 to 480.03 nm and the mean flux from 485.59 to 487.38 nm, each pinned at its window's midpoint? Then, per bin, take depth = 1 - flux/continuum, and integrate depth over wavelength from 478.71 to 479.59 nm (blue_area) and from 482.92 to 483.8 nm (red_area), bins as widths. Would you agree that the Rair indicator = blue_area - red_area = 0.10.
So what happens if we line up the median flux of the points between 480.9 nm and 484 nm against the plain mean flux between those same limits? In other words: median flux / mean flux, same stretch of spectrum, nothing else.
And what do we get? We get 1.01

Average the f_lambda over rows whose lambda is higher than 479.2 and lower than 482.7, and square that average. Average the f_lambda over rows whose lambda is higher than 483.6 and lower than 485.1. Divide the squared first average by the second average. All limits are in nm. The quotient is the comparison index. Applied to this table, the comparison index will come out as 13.9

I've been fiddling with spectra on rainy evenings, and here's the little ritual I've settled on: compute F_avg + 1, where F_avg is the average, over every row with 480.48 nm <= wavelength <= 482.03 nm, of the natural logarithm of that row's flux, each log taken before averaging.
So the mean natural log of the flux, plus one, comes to 3.66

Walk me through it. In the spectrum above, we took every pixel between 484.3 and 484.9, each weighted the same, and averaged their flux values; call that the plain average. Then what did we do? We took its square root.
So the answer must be 3.83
